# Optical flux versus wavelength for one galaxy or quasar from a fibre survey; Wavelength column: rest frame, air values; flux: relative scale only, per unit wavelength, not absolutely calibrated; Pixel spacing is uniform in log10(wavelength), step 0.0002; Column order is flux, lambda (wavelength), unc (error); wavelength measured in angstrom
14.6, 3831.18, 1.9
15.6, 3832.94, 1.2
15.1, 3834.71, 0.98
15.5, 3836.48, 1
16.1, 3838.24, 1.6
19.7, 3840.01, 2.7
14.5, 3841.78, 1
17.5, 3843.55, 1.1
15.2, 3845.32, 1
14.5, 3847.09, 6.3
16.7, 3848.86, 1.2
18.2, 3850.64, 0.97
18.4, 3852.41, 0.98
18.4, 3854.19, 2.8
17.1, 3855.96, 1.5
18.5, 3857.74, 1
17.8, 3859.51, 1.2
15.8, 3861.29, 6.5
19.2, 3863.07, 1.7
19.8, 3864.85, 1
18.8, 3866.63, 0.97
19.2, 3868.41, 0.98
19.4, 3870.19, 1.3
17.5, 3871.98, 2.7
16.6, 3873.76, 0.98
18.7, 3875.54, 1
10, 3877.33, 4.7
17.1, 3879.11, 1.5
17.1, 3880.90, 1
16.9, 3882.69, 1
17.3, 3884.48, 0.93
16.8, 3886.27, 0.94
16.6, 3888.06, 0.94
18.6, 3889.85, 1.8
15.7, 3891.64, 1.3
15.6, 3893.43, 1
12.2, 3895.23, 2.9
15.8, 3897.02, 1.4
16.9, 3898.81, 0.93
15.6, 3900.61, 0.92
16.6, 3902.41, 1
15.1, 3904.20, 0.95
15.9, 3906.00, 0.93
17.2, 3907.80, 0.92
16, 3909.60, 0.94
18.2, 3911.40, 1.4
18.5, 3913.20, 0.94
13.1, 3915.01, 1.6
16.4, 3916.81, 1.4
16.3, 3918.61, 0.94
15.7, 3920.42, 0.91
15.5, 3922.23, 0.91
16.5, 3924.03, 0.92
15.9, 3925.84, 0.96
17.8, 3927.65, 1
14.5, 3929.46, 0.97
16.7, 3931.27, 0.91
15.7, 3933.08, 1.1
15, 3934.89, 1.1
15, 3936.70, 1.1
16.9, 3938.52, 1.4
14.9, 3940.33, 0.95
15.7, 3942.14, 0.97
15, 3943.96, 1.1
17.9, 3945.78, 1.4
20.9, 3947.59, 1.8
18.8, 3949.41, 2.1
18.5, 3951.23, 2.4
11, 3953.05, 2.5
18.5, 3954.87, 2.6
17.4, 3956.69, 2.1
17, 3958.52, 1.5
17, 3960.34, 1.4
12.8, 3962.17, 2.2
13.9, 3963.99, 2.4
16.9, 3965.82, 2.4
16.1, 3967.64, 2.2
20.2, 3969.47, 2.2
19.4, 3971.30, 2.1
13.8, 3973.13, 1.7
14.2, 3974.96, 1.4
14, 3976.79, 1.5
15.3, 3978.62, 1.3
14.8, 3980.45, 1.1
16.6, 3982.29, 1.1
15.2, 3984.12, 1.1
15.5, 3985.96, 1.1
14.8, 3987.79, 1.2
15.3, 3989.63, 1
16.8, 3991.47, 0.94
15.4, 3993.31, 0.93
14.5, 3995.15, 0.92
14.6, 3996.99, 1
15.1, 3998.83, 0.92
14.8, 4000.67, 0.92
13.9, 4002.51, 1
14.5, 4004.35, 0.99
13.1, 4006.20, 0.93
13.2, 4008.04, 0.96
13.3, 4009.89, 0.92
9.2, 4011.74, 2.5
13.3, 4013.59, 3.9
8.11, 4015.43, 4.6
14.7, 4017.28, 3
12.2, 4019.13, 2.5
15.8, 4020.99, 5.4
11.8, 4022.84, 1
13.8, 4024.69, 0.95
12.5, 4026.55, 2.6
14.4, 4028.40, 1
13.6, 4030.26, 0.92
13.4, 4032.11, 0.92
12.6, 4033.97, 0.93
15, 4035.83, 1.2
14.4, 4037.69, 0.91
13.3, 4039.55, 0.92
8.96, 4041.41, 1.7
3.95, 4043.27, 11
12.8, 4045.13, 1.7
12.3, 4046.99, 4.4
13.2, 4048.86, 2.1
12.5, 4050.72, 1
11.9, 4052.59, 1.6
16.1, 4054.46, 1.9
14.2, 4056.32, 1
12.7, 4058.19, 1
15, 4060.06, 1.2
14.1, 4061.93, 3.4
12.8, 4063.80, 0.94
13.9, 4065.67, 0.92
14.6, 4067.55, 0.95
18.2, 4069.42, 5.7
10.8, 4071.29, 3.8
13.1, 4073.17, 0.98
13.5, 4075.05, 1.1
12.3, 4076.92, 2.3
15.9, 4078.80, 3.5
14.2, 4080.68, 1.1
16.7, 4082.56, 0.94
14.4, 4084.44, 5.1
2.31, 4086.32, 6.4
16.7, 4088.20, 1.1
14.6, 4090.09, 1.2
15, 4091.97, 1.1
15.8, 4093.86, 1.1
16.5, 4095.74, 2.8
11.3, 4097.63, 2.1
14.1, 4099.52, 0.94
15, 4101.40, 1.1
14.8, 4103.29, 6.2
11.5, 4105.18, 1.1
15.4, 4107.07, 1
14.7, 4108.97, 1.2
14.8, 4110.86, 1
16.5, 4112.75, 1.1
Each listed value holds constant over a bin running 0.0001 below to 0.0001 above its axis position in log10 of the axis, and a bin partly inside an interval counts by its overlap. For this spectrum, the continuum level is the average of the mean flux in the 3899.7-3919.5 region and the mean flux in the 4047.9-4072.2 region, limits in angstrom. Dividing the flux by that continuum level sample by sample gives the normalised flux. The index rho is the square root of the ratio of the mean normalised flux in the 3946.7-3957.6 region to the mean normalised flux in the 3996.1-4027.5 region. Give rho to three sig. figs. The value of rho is 1.15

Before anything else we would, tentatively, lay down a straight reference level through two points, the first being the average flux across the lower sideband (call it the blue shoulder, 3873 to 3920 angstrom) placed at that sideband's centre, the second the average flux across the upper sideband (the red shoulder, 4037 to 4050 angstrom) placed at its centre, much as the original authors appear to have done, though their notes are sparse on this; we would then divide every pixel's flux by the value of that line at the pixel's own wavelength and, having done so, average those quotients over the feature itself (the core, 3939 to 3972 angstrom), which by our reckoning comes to 1.18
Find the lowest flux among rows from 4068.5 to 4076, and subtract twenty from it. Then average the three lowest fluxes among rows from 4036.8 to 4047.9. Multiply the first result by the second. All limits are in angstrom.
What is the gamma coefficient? -77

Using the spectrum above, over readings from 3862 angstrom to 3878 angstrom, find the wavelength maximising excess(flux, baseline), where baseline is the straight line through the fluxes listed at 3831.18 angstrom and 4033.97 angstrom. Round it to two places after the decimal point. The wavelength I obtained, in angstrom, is 3864.85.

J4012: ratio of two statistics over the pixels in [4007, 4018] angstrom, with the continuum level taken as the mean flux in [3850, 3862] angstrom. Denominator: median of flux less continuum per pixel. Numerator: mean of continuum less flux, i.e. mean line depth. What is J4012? -1.29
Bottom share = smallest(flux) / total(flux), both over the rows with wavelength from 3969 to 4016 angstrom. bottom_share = 0.021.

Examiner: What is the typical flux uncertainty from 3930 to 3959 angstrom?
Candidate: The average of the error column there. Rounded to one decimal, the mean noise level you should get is 1.6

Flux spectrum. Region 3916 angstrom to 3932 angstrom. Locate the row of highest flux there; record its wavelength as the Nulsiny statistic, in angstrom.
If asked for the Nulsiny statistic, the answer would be 3927.65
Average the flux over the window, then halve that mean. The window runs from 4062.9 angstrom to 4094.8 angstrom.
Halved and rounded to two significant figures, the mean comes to 6.9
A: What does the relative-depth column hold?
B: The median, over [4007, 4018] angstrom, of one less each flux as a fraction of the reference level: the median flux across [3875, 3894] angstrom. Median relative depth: 0.22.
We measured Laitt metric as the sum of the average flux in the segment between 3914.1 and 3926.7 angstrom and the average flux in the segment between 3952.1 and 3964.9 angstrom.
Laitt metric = 31.0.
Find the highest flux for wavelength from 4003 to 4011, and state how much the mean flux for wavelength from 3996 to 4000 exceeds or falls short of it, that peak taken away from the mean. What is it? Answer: 0.35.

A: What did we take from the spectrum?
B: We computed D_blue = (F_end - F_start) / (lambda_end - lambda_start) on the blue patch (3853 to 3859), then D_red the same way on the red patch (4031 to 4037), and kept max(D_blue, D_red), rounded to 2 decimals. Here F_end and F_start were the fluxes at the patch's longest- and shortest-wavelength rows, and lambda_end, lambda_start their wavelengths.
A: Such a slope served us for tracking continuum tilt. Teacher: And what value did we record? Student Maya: 0.43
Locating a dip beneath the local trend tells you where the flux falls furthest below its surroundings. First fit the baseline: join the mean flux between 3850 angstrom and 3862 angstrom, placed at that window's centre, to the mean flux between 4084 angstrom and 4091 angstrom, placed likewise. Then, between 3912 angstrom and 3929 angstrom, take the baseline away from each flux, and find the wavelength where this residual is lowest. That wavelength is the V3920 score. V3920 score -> 3915.01 angstrom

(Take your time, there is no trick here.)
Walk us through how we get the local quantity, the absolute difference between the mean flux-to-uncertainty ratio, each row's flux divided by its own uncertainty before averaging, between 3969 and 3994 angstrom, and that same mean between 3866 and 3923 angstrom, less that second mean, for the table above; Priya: -13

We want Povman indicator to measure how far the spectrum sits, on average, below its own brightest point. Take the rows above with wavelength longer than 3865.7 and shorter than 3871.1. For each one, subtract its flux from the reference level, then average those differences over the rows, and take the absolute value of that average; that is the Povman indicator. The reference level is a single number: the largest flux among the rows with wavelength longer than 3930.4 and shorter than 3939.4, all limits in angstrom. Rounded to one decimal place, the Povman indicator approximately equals 2.2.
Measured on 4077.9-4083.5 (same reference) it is 1.3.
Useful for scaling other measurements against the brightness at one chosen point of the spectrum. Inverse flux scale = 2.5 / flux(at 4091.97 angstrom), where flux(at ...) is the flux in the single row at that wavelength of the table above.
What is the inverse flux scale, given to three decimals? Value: 0.167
